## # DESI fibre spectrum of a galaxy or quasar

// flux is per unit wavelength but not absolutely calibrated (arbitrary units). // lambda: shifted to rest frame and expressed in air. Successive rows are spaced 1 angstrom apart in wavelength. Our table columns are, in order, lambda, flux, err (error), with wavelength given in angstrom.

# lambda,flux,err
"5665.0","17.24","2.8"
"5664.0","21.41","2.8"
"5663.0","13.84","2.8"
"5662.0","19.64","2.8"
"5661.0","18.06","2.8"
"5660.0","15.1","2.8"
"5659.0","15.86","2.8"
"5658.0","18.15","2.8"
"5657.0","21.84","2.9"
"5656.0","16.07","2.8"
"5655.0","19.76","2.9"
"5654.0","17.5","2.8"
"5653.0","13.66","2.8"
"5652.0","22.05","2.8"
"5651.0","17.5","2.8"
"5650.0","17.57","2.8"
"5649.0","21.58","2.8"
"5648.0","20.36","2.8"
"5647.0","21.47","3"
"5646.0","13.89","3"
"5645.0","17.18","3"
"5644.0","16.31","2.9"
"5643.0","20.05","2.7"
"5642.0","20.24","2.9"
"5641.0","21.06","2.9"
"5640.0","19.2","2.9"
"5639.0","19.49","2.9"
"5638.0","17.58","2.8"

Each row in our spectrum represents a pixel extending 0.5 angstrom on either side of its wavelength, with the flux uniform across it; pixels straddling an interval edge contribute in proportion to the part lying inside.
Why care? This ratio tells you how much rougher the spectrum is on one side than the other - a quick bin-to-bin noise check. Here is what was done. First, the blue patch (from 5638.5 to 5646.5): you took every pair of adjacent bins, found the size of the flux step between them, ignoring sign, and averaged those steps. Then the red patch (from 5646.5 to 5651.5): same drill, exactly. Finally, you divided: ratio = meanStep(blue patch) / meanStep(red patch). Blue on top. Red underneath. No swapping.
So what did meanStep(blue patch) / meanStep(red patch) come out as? 1.0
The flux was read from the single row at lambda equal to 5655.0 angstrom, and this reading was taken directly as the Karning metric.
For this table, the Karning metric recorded 19.76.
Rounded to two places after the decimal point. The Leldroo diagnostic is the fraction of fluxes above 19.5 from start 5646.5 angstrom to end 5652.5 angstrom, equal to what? 0.67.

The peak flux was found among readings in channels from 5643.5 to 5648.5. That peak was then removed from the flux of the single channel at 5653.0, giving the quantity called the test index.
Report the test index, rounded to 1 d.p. -7.8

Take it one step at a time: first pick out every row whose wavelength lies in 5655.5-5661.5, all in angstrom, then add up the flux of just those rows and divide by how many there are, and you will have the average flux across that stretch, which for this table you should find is 17.5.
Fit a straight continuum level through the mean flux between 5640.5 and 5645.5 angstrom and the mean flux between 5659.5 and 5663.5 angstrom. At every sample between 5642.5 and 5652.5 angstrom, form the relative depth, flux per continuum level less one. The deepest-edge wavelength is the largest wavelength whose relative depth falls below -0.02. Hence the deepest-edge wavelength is 5651.0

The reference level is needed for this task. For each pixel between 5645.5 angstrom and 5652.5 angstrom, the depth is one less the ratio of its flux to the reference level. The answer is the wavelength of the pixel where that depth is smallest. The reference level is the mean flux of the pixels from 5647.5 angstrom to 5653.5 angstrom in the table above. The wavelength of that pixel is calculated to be 5652.0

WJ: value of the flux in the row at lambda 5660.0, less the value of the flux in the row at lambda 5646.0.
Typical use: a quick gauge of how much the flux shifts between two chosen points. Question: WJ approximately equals 1.2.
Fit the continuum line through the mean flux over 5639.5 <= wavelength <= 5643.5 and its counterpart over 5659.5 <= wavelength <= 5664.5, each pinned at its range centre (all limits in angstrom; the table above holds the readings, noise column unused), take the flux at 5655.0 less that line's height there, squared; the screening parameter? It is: 1.7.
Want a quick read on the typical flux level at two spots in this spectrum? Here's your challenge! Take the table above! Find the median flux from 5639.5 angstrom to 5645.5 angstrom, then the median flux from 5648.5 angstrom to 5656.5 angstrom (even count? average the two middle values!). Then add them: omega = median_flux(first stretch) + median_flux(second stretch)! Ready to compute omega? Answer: 37.2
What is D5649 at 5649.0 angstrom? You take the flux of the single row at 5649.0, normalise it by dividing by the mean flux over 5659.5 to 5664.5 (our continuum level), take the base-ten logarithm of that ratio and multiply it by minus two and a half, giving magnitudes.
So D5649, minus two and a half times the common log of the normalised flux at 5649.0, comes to -0.22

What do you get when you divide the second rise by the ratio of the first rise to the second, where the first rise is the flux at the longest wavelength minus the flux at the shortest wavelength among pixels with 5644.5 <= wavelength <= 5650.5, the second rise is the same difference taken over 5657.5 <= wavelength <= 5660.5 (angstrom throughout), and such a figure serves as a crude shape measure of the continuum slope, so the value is 24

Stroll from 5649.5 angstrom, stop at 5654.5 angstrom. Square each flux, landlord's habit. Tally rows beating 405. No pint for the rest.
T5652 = 1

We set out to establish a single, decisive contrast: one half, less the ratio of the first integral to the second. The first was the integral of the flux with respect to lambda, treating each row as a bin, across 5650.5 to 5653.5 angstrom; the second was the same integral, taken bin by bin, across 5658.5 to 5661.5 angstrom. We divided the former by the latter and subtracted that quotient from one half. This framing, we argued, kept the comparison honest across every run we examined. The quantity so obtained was -0.585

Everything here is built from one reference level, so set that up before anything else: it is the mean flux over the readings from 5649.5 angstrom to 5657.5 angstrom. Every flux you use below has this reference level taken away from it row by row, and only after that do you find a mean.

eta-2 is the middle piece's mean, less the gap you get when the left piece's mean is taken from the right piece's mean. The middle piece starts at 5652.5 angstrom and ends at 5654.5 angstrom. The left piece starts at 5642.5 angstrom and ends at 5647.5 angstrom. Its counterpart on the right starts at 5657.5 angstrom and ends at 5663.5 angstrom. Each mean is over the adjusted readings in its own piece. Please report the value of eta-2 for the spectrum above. -1.7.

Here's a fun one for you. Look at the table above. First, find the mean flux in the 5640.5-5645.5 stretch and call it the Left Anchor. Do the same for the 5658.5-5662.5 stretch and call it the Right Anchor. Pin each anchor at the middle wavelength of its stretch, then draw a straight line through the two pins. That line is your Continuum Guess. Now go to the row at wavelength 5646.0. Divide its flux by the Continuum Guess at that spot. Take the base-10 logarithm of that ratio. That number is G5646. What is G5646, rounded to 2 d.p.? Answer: -0.13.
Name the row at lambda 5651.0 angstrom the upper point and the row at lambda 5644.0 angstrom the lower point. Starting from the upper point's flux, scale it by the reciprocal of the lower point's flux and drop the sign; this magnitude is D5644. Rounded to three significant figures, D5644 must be 1.07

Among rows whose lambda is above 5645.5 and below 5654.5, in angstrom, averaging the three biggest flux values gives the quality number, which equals 21.7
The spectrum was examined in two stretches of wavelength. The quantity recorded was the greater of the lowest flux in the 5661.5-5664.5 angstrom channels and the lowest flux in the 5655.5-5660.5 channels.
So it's 15.1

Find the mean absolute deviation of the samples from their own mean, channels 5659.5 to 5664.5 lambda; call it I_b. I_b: 2.5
